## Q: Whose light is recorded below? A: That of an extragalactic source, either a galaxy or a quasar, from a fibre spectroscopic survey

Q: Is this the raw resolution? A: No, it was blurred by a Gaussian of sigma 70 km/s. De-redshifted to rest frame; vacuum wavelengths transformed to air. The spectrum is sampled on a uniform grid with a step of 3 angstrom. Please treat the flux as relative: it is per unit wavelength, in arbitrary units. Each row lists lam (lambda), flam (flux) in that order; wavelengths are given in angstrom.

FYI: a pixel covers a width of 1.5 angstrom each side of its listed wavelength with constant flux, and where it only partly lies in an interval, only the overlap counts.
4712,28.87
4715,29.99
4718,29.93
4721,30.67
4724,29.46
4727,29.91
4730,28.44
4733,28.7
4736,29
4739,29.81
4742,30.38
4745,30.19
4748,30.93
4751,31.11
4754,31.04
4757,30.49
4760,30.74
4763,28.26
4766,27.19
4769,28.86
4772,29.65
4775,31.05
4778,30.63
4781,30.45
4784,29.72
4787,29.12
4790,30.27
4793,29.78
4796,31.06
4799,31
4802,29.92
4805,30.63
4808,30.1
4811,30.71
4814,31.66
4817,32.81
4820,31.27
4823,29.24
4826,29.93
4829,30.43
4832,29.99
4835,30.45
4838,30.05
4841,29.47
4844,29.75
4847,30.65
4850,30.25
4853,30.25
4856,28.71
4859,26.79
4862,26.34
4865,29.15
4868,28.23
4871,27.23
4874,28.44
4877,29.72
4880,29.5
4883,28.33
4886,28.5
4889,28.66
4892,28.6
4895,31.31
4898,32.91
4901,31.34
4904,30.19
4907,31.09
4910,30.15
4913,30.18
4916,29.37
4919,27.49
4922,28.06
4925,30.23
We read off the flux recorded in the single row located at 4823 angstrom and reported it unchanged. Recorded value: 29.24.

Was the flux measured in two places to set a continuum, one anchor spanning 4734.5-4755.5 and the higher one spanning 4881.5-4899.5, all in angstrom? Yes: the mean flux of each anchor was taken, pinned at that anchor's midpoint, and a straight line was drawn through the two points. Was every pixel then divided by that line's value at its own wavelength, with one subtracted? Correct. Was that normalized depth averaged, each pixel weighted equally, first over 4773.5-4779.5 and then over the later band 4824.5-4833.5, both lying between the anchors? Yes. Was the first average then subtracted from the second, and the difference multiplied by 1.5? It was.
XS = -0.02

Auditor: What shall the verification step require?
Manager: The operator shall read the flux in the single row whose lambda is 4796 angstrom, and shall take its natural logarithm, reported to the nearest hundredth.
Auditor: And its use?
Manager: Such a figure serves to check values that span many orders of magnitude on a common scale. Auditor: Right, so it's 3.44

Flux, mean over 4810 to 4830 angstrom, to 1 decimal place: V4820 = 30.9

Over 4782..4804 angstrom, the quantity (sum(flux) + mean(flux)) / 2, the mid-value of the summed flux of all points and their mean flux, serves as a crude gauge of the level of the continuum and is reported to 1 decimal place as 120.5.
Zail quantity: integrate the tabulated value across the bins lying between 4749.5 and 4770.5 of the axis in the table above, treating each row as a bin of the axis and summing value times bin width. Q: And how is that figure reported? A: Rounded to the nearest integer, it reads 623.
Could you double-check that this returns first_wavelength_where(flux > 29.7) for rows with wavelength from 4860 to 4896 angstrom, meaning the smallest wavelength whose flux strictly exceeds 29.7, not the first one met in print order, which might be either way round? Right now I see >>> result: 4877 angstrom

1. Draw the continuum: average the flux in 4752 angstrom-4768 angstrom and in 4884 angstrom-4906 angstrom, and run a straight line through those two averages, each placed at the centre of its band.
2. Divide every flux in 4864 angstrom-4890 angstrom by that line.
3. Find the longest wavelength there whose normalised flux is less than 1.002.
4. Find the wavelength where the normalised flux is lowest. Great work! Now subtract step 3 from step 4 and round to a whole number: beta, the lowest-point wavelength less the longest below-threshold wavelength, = -18 angstrom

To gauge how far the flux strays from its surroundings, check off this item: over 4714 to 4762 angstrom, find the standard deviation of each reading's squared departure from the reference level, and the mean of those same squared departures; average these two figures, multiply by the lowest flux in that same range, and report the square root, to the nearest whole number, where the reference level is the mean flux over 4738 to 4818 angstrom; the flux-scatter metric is 5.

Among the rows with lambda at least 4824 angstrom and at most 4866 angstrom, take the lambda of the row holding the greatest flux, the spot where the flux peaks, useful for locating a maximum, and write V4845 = 4847 angstrom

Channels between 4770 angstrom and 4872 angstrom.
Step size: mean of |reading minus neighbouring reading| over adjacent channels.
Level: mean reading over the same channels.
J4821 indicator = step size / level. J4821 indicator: 0.0286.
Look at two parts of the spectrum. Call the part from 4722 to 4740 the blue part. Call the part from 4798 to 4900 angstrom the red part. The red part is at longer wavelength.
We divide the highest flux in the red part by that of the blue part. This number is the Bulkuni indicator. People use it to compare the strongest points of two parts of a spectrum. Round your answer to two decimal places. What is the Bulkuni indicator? 1.10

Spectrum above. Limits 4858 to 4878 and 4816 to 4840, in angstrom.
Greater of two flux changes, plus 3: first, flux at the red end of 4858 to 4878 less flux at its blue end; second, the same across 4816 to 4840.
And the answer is 5.9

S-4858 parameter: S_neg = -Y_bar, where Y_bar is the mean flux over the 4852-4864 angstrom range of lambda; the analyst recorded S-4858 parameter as -28.0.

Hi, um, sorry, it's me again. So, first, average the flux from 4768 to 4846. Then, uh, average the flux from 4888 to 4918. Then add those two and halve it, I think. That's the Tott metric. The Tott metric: 30.3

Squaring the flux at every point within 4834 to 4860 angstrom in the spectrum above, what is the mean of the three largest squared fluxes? 927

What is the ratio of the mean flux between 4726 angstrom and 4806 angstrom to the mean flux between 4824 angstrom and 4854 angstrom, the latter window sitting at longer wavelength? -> 0.994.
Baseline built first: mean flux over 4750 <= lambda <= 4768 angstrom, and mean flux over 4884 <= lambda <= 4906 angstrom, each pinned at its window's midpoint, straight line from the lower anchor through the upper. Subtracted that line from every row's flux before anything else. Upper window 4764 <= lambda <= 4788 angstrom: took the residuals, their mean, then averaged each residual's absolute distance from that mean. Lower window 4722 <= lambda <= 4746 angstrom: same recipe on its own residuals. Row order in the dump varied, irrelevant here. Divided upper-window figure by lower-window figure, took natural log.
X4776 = 0.43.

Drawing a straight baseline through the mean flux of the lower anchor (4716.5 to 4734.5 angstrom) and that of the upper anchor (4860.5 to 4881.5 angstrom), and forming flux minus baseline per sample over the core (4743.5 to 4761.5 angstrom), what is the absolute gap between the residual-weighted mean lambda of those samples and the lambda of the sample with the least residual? 7.9 angstrom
